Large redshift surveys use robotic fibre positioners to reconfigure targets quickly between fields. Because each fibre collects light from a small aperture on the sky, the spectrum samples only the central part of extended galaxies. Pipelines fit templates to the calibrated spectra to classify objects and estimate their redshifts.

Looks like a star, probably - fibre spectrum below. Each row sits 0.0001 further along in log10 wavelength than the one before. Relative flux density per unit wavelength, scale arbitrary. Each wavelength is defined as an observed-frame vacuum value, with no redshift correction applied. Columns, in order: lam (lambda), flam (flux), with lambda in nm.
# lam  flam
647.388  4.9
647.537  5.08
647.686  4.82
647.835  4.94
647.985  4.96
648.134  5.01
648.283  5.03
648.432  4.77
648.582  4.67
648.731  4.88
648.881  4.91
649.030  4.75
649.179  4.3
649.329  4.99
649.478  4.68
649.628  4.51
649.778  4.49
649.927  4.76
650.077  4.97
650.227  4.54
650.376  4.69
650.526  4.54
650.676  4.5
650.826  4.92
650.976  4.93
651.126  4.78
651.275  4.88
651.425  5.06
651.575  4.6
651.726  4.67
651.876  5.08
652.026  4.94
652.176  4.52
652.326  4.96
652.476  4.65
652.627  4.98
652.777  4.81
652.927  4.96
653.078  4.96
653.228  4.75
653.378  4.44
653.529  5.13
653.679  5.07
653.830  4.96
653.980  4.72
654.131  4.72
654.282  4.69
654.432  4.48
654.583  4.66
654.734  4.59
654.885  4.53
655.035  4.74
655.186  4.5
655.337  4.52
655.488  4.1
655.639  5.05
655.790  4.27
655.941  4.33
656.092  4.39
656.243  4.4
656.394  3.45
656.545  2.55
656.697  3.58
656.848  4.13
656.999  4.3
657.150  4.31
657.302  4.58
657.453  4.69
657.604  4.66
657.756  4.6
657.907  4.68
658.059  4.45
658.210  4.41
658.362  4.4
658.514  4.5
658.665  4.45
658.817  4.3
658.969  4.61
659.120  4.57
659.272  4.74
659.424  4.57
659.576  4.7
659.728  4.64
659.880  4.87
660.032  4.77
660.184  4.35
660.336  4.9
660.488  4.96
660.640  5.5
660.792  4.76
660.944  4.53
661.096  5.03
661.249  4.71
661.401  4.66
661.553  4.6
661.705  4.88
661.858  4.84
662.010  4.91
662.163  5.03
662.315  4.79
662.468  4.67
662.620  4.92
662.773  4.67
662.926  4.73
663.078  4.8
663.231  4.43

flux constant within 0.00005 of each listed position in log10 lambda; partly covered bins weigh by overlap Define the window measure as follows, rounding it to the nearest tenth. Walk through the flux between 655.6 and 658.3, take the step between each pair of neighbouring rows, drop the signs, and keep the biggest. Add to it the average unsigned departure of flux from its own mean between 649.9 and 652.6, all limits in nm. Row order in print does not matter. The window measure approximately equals 1.2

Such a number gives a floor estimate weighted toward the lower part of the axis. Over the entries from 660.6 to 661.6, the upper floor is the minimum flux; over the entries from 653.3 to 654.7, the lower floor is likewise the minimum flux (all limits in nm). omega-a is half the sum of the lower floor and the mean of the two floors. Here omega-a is 4.5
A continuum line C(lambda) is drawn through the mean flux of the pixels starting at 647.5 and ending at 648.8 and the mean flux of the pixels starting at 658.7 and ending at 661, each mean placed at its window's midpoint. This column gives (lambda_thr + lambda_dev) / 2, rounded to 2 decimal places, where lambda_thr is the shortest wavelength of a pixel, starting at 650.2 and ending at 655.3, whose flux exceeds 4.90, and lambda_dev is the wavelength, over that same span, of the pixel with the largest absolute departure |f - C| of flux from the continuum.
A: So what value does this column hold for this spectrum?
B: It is 652.10 nm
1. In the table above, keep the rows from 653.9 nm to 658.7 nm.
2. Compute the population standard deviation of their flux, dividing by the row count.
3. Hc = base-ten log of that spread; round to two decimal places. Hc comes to -0.35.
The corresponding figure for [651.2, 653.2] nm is -0.75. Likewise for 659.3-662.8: -0.65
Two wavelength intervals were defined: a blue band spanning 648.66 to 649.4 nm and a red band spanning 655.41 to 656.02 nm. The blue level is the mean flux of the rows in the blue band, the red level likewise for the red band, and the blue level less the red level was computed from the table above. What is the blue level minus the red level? 0.3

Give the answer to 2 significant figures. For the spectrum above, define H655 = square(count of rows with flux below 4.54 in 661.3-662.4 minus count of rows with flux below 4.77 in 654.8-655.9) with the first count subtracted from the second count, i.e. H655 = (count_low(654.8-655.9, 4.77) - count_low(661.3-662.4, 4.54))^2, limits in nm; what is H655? 36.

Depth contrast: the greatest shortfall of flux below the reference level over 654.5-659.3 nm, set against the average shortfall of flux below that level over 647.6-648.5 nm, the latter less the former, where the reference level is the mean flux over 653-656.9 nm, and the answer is -2.4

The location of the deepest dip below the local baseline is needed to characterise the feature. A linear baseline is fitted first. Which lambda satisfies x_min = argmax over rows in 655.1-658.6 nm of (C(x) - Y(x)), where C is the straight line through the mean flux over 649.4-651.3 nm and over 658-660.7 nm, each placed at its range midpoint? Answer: 656.545 nm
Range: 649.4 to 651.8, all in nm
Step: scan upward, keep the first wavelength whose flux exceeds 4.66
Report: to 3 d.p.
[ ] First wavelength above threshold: 649.478 nm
